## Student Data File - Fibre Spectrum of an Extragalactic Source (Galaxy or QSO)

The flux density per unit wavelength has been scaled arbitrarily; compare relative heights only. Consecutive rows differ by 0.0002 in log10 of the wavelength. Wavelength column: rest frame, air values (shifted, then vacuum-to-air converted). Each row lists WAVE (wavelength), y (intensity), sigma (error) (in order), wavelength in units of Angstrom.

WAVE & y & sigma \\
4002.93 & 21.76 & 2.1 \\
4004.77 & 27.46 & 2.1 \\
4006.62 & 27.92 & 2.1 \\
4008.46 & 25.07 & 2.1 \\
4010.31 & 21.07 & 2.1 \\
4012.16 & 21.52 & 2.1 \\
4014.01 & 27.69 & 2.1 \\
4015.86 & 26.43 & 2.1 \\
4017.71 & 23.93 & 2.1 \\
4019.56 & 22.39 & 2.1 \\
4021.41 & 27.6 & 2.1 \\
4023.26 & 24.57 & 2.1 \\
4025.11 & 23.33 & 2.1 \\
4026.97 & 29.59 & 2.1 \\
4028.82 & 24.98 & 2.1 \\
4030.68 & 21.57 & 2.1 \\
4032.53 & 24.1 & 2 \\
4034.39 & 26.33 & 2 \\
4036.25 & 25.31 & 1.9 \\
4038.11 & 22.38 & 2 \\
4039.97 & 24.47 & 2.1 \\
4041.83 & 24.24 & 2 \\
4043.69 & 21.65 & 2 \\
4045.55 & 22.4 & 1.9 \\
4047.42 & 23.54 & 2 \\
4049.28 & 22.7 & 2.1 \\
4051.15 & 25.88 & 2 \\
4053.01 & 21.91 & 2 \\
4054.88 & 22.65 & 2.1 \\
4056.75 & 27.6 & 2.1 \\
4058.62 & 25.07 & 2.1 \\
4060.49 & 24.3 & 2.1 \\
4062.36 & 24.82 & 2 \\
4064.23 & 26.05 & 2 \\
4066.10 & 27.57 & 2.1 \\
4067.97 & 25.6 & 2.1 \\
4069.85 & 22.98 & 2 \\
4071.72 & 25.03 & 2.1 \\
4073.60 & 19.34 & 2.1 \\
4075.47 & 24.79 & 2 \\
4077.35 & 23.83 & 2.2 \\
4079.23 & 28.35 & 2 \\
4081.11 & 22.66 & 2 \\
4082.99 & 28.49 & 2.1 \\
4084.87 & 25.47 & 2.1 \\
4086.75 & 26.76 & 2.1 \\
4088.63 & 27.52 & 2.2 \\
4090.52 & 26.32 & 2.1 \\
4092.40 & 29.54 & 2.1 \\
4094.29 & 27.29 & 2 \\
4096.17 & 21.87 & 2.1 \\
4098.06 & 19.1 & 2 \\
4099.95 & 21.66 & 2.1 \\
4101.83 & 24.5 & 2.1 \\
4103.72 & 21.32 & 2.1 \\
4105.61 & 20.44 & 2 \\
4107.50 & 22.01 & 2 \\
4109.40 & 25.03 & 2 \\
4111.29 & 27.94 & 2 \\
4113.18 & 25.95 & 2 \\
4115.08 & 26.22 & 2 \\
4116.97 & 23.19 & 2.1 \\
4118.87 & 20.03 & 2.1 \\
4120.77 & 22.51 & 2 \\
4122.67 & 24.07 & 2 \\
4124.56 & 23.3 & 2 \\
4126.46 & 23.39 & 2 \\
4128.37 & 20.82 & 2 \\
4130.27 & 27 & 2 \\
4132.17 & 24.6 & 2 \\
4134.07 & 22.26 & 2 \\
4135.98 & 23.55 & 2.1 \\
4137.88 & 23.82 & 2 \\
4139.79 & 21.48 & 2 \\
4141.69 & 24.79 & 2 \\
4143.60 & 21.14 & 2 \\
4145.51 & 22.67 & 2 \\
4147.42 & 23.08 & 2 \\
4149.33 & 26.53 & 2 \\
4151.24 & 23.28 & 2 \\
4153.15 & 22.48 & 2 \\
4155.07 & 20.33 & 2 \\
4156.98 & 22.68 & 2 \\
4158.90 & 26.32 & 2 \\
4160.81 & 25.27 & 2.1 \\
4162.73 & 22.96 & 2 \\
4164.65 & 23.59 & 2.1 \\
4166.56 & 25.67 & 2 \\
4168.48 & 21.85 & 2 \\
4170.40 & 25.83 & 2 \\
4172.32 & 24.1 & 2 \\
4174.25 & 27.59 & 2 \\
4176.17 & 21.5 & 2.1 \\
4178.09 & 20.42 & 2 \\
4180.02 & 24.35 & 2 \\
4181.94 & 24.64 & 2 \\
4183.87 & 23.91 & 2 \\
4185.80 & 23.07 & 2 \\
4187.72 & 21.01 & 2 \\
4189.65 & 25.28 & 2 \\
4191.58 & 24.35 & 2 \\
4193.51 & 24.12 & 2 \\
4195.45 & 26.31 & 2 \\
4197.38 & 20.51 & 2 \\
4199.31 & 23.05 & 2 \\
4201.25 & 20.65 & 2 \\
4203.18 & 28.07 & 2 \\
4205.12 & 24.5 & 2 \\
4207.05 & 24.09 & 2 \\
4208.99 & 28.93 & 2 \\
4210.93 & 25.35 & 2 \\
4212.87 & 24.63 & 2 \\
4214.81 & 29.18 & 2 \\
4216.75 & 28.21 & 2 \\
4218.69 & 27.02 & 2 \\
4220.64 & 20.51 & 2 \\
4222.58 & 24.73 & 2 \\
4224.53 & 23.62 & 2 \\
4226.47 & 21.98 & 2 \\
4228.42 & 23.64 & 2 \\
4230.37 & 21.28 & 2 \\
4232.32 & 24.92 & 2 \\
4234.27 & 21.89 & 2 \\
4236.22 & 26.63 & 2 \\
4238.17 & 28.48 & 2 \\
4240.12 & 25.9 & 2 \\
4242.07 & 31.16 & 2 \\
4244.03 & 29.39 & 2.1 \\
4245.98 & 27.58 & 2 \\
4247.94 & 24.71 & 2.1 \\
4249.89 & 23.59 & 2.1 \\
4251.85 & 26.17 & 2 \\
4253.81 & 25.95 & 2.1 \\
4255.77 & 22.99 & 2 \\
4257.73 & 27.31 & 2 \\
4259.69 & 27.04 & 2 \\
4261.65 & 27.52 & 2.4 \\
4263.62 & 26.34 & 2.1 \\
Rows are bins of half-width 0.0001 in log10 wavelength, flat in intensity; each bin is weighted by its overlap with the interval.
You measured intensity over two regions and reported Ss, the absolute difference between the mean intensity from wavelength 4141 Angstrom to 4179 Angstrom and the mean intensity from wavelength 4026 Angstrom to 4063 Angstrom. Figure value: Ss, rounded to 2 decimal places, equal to 0.67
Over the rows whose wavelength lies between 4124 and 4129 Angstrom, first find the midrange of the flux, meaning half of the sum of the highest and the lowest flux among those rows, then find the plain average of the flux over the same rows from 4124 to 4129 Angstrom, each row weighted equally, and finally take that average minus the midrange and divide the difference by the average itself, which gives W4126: 0.018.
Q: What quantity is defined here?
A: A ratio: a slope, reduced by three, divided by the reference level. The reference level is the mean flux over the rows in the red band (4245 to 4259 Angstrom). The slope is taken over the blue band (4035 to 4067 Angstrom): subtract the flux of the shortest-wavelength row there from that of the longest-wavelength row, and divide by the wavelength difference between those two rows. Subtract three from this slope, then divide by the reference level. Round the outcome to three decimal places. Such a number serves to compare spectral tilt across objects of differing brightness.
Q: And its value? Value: -0.115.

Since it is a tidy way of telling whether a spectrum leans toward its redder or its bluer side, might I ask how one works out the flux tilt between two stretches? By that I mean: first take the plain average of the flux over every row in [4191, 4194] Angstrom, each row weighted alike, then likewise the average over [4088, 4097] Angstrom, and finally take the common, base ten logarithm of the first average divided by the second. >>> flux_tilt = -0.039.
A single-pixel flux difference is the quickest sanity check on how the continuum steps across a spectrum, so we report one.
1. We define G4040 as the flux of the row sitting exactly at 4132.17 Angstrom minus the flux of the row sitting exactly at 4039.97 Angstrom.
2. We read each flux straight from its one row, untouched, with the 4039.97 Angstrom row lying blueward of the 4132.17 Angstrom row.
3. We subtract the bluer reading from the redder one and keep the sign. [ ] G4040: 0.1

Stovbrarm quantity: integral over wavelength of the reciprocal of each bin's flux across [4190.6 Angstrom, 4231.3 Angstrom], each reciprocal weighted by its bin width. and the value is 1.7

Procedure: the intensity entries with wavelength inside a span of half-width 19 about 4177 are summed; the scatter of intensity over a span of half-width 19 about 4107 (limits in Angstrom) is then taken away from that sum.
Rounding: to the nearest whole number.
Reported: 479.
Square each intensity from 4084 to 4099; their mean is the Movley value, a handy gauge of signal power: 659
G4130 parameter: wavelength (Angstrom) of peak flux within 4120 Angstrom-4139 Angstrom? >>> 4130.27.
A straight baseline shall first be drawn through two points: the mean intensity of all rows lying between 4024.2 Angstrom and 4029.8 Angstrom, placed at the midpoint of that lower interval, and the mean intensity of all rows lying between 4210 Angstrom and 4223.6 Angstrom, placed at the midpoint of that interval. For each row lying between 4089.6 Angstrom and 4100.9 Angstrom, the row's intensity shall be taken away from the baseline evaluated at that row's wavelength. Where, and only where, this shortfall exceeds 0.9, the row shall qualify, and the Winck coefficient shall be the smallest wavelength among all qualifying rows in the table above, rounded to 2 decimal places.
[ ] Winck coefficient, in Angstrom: 4096.17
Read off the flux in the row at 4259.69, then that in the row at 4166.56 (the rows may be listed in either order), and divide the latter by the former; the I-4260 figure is 0.95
